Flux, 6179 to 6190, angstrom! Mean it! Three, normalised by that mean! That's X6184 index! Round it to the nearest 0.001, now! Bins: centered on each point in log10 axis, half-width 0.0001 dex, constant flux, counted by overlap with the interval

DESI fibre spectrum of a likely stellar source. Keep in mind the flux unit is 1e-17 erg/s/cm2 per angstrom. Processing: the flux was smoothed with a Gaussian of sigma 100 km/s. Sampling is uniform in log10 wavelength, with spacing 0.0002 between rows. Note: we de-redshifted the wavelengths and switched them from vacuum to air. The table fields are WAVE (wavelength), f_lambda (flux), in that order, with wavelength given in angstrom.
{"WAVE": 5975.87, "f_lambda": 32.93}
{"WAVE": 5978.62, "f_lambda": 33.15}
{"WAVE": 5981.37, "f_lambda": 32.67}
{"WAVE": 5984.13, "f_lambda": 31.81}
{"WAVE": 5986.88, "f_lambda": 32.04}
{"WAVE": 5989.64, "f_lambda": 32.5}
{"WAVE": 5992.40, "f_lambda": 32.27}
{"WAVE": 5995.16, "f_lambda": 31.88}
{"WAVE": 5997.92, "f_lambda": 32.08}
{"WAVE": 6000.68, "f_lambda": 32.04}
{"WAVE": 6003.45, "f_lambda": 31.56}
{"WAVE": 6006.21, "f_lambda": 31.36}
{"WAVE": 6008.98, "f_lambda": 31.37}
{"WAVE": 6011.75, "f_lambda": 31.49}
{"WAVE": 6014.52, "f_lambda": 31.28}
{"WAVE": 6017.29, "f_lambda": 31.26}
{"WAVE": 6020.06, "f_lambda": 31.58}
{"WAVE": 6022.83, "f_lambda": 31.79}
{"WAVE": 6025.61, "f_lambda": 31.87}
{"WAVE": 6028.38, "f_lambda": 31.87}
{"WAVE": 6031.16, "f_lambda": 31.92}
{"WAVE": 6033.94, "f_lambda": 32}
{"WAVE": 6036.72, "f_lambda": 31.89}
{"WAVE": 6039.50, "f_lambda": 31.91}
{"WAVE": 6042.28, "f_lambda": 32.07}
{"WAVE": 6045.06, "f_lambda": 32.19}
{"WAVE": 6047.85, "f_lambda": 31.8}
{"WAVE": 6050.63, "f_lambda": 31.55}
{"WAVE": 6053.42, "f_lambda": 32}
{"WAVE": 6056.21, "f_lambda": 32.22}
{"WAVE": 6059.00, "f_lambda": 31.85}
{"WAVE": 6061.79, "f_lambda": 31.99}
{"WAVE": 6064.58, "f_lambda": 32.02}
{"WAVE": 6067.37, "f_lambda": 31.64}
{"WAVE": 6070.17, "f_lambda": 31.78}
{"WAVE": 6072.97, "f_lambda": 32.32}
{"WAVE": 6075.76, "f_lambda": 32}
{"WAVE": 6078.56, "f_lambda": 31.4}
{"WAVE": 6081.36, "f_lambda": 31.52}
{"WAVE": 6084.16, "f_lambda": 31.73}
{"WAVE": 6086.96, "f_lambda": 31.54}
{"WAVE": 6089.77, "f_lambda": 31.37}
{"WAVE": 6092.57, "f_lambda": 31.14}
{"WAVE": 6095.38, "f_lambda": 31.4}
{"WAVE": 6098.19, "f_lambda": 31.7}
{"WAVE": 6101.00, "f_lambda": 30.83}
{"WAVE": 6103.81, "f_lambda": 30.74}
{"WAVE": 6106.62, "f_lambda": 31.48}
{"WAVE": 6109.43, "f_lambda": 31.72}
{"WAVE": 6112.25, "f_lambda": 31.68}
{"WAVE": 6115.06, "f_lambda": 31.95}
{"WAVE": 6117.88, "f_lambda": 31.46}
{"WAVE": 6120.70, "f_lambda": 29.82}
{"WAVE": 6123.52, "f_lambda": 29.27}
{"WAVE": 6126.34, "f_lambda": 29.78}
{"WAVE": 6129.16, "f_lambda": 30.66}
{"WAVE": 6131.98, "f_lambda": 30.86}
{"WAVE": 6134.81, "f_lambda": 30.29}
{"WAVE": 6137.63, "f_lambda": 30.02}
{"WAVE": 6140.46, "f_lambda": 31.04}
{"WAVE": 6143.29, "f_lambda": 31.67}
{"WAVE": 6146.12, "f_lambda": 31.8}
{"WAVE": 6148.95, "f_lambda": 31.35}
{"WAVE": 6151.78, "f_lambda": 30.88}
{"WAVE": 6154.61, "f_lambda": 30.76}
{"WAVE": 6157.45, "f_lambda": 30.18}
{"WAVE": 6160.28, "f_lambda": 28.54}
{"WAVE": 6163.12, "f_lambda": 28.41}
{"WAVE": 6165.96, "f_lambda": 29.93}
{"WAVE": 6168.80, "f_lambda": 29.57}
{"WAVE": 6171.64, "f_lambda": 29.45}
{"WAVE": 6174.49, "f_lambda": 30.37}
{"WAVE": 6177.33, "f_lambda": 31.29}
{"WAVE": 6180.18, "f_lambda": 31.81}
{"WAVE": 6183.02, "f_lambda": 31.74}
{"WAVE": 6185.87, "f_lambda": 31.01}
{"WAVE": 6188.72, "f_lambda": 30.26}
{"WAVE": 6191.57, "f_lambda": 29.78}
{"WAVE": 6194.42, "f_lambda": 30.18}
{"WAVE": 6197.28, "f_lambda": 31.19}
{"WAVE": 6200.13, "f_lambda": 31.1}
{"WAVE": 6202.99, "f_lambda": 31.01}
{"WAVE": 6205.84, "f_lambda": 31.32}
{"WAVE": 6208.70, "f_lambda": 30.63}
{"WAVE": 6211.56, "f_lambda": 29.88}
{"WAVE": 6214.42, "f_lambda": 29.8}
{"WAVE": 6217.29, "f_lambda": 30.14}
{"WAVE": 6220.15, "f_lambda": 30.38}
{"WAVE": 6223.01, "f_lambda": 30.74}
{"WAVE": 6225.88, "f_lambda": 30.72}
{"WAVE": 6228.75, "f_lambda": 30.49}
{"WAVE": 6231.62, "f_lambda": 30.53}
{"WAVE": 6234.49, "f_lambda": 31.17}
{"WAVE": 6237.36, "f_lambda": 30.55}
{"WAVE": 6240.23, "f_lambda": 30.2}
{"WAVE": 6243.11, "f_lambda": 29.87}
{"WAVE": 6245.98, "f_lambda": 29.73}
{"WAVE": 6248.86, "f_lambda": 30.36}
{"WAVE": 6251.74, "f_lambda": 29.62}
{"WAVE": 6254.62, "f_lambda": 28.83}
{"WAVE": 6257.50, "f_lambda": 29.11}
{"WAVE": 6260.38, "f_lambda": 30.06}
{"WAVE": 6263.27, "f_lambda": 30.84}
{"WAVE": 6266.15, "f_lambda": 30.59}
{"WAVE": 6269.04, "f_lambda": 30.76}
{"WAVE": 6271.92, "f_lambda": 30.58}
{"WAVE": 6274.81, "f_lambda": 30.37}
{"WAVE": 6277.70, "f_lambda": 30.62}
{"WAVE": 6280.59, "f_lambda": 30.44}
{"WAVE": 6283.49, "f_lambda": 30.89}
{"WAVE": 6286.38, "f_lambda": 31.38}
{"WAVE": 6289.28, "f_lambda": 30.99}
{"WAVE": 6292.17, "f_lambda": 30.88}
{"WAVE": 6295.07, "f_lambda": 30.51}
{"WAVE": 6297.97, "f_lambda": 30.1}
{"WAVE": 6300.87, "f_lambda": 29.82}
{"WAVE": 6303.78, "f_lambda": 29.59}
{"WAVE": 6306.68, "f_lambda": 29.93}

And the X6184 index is 0.096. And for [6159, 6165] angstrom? 0.105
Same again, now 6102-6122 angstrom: 0.096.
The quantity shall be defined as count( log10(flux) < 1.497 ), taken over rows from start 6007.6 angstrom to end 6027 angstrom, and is 3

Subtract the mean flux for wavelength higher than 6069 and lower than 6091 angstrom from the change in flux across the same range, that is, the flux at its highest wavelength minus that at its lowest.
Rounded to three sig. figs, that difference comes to -32.1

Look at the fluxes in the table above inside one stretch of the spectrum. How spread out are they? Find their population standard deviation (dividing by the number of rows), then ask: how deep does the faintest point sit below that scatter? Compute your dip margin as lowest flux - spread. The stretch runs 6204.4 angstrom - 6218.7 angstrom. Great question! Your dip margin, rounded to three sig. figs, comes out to 29.2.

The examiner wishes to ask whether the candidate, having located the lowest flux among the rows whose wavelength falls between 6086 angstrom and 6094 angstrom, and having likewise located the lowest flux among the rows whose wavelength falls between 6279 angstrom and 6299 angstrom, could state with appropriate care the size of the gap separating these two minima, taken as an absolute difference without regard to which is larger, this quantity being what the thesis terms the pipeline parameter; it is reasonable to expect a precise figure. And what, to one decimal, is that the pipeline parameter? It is 1.0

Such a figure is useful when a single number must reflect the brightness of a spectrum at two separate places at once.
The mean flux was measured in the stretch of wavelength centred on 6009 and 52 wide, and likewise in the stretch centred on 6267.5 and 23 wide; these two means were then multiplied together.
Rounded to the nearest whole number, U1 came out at 965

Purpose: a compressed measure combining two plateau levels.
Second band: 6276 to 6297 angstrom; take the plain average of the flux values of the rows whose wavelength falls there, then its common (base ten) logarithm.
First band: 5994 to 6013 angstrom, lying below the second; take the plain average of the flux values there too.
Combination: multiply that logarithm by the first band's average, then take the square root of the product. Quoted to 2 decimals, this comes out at 6.87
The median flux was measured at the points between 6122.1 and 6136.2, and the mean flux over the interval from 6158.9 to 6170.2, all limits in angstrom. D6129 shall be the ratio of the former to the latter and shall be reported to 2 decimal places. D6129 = 1.04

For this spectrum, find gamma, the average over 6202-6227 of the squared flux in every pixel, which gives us 931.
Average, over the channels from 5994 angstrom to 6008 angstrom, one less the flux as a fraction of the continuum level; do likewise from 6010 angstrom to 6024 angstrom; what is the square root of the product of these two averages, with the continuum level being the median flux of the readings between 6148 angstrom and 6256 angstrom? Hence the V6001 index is 0.041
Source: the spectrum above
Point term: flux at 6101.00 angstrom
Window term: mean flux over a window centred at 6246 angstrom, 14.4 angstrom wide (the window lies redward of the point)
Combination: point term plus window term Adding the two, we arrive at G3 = 60.8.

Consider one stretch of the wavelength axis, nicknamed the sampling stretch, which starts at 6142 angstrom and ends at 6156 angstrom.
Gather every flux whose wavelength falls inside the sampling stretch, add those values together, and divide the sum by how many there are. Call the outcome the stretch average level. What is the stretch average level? 31.3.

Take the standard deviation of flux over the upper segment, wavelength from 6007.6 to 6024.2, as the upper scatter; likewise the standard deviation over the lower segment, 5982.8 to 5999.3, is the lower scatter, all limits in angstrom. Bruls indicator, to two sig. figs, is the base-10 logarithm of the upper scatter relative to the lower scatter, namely -0.10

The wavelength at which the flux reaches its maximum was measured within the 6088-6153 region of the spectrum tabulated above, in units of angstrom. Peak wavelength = 6115.06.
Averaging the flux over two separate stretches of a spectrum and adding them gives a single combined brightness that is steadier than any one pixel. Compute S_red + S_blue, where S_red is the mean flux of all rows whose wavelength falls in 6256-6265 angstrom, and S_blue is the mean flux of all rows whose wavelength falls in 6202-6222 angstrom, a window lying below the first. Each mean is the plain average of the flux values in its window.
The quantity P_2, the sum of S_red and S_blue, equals 60.5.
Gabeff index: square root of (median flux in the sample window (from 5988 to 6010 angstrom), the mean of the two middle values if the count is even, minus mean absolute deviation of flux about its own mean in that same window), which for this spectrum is 5.62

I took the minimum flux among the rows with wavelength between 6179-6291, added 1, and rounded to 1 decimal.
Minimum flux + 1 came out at 29.8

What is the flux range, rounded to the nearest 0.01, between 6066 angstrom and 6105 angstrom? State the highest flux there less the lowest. 1.58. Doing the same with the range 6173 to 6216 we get 2.03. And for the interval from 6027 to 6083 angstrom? 0.92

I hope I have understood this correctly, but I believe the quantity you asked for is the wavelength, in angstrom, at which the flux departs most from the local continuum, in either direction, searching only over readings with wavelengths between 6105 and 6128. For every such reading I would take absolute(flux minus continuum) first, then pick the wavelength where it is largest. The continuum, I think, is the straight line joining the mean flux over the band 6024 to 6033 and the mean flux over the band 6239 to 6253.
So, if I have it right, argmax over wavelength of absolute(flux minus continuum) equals 6123.52 angstrom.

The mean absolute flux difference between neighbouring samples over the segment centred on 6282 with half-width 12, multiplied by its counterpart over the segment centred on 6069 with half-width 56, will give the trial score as 0.087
